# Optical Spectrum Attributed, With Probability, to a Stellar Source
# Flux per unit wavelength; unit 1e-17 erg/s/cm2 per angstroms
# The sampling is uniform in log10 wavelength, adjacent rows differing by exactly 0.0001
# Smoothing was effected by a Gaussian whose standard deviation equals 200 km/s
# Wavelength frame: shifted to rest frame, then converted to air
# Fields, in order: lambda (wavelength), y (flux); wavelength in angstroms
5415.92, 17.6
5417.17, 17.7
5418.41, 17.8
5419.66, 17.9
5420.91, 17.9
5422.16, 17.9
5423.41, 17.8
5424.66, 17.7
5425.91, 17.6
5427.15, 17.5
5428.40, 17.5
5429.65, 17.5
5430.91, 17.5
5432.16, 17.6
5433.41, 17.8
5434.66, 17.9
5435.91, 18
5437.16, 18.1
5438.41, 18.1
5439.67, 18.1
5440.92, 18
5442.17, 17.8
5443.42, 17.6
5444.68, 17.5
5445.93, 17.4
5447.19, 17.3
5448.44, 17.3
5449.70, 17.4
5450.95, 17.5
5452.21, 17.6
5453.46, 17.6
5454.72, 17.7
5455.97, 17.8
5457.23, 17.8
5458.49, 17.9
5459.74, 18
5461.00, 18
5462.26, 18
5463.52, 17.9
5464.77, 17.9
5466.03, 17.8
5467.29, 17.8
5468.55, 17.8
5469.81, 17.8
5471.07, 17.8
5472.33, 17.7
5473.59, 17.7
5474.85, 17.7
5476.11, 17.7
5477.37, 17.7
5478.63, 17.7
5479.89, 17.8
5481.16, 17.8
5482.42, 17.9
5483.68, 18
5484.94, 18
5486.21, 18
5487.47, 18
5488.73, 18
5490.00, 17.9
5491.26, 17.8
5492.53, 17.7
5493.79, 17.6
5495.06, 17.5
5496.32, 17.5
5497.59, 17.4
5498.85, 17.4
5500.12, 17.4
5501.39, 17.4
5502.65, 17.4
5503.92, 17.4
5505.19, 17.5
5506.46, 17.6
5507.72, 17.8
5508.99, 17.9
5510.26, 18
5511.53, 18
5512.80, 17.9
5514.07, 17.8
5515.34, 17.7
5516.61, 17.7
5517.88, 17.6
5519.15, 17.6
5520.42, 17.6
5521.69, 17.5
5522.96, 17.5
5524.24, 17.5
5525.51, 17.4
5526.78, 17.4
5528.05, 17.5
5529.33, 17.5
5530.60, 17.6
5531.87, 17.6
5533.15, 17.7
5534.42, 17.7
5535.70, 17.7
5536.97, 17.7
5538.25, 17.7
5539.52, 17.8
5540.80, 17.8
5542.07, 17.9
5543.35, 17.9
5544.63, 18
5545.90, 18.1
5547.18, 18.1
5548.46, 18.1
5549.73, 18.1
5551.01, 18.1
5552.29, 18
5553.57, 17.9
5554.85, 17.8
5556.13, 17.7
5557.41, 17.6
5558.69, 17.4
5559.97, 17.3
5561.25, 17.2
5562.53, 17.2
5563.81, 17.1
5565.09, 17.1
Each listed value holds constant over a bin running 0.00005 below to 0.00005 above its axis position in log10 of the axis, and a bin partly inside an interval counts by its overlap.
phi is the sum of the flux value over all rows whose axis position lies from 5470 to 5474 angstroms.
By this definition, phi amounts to 53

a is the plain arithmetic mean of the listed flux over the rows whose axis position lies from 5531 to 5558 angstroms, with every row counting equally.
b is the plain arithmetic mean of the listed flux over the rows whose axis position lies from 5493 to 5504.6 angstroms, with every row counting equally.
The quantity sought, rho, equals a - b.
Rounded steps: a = 17.9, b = 17.4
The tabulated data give 0.41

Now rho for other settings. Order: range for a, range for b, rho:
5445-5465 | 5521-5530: 0.22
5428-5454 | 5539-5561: -0.19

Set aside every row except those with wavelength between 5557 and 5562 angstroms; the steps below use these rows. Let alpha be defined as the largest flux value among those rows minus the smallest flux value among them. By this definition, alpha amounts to 0.40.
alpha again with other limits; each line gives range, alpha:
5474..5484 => 0.30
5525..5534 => 0.30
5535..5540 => 0.10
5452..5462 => 0.40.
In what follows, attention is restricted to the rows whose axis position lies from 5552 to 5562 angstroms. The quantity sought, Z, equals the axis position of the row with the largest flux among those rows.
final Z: 5552.29 angstroms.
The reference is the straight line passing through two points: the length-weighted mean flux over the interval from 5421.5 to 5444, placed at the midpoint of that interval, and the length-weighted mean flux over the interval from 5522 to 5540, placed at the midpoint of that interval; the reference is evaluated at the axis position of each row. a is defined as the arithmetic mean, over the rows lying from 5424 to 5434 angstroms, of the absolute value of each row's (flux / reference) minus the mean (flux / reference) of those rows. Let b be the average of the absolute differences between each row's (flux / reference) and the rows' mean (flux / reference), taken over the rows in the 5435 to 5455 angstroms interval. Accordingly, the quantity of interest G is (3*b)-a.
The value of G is 0.036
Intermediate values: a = 0.0049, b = 0.0136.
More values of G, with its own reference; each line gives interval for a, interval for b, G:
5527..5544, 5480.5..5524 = 0.026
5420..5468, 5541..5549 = 0.003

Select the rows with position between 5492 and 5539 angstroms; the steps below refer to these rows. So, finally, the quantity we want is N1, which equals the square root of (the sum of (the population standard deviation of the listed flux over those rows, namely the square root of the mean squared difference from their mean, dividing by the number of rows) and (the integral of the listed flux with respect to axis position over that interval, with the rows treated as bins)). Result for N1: 29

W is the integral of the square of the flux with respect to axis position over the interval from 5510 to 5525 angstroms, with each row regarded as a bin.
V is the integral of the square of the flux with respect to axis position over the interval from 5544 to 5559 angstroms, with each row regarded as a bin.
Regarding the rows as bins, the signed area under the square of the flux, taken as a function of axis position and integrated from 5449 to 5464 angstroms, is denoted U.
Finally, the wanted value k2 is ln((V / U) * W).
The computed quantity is 8.47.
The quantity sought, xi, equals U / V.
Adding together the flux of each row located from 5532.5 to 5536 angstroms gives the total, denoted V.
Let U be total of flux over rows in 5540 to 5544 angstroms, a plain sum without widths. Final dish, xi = 1.01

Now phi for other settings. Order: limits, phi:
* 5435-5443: 108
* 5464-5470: 89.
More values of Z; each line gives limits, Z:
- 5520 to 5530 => 5520.42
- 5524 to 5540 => 5539.52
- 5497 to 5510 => 5508.99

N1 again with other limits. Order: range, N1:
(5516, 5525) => 13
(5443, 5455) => 14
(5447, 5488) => 27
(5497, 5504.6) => 12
